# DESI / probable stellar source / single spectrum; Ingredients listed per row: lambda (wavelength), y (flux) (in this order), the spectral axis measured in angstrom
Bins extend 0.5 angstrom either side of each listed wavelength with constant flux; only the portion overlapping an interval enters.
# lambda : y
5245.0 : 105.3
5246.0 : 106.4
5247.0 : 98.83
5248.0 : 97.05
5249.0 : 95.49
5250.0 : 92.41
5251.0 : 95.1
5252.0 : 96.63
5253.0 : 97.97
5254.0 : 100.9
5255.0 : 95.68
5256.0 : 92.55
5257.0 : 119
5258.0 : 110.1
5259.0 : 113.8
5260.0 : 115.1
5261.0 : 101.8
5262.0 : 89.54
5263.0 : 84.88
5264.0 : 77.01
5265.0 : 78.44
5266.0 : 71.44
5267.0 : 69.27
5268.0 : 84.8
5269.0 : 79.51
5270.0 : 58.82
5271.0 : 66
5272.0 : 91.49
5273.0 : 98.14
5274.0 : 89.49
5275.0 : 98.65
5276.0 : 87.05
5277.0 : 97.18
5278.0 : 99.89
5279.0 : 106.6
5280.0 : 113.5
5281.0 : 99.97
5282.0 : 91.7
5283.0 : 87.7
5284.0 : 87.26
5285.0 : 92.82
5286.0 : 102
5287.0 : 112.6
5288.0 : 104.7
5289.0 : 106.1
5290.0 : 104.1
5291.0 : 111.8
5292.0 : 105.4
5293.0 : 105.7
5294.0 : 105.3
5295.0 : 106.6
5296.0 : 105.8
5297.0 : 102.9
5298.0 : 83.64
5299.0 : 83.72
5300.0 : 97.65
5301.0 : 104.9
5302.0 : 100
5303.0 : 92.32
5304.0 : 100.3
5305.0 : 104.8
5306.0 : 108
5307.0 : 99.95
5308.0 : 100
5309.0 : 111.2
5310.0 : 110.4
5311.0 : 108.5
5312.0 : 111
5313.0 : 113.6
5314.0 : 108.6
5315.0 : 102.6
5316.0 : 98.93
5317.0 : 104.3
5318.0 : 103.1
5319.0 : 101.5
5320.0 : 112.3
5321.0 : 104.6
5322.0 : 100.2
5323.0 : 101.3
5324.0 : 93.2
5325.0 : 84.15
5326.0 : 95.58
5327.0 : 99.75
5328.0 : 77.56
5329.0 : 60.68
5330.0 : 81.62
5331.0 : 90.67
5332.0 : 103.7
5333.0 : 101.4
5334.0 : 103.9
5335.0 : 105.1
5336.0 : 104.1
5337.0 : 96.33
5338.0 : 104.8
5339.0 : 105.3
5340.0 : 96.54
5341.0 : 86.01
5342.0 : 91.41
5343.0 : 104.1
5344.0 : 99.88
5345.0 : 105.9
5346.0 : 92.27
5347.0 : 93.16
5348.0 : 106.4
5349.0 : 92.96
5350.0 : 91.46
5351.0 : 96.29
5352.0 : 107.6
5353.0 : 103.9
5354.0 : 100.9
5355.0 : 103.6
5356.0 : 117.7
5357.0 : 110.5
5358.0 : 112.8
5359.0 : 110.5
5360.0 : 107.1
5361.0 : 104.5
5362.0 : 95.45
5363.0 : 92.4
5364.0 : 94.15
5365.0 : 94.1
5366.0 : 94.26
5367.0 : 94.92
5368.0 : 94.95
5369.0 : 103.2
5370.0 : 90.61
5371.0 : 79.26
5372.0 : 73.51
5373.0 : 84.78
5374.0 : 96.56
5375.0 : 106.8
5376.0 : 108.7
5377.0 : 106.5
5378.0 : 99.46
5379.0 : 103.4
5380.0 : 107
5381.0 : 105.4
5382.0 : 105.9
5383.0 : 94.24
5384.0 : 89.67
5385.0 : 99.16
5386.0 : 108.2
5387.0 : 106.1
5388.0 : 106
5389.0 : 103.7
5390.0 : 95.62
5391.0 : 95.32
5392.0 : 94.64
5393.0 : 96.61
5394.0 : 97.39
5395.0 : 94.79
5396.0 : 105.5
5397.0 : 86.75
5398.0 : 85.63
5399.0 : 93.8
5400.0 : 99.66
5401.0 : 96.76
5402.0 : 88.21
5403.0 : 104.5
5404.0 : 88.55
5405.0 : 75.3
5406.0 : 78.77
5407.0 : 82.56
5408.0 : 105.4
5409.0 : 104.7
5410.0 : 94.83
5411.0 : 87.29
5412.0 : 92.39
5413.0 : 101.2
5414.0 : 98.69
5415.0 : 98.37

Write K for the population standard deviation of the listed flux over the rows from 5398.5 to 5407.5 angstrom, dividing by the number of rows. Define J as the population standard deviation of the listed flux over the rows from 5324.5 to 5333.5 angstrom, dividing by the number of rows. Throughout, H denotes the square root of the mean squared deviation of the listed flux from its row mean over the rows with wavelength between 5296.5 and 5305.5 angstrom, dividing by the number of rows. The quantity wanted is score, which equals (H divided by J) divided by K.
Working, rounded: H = 7.8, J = 13.1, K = 9.2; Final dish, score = 0.065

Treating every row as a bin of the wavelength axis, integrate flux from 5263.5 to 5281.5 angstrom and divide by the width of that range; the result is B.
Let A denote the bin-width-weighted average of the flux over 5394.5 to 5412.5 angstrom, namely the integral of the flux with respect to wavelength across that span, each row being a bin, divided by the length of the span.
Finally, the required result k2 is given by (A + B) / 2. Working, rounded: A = 92.5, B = 87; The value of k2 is 89.8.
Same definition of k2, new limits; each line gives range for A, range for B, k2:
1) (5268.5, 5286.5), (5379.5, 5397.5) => 95.5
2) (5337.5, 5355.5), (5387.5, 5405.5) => 97.0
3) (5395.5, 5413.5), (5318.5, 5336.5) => 94.3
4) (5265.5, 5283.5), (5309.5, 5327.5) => 95.7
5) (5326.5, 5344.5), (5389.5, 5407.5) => 93.7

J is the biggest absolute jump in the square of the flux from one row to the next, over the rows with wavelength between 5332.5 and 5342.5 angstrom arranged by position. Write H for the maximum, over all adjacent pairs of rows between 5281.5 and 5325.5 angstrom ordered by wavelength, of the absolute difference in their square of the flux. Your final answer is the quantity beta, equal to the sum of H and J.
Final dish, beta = 5515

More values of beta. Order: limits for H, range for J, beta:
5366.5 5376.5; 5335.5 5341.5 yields 4362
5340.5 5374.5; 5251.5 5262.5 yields 8716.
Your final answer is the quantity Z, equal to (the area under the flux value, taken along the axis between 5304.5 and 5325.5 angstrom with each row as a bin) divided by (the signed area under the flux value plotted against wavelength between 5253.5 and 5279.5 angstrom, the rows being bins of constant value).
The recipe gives 0.9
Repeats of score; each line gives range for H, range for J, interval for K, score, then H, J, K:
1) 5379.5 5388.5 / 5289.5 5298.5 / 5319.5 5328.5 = 0.084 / 6.2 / 7.4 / 9.9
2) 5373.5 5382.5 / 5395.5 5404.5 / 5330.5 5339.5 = 0.110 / 3.7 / 7.2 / 4.7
